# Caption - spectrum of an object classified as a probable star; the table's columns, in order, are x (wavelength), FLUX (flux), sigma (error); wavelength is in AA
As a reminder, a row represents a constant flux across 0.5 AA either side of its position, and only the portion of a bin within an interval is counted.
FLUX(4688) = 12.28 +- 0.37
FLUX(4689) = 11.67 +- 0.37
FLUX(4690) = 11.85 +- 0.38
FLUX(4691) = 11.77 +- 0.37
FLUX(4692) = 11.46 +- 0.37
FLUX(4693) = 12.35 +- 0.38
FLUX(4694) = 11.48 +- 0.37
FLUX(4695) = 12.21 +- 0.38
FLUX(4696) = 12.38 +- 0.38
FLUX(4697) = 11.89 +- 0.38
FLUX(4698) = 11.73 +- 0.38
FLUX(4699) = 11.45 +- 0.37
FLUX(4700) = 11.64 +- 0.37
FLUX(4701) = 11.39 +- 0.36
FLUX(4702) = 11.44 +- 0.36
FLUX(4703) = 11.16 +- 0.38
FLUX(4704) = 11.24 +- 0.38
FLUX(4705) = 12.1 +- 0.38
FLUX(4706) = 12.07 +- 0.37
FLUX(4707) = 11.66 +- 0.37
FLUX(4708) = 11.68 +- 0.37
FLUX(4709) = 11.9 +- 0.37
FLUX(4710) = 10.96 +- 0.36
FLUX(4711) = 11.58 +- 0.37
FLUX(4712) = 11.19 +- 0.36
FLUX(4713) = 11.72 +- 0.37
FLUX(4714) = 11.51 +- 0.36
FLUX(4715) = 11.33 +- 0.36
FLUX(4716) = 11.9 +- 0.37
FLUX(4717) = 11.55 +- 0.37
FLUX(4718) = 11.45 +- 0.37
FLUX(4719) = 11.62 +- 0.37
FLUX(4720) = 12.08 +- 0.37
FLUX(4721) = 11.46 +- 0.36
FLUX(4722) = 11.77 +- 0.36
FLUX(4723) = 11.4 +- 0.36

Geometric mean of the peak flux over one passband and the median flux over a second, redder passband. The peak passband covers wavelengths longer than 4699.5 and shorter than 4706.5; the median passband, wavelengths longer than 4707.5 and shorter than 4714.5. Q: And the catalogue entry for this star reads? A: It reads 11.84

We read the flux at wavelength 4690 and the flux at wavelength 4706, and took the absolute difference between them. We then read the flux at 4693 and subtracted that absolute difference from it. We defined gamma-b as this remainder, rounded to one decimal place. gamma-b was 12.1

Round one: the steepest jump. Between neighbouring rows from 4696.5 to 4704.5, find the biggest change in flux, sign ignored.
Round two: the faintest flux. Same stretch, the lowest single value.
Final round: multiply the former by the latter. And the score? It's 3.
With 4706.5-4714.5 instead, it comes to 10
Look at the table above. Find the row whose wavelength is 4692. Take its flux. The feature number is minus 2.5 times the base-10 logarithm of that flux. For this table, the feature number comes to -2.648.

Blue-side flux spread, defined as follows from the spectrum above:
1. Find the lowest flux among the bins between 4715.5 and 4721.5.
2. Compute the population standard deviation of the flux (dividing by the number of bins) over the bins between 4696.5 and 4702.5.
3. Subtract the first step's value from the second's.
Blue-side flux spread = -11.3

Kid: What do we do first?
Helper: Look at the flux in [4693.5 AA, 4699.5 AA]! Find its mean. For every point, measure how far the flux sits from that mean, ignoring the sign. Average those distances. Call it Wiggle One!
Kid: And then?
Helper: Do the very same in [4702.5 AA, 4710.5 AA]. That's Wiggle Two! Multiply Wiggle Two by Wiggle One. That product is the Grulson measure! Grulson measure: 0.11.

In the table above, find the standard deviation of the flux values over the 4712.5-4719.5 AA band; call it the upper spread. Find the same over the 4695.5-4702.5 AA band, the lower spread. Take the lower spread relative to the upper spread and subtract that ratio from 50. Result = 48.1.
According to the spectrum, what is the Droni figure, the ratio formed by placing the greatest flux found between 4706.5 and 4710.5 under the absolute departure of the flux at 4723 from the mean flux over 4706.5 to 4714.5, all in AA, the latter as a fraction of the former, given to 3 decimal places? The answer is 0.011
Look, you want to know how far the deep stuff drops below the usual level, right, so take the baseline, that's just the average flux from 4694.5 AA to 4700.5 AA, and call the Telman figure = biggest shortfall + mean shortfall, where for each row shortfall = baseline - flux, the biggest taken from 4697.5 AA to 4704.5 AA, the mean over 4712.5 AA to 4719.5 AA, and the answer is 1.02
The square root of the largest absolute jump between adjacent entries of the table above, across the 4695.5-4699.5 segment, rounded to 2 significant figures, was 0.70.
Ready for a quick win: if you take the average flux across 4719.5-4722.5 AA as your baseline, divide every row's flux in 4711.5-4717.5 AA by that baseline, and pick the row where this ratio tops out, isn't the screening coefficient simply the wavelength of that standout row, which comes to 4716 AA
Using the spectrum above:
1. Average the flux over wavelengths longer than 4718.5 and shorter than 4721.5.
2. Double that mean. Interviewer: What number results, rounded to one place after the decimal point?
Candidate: 23.4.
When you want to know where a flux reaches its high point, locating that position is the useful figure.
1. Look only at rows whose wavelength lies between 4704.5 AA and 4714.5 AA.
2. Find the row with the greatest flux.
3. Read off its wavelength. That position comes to 4705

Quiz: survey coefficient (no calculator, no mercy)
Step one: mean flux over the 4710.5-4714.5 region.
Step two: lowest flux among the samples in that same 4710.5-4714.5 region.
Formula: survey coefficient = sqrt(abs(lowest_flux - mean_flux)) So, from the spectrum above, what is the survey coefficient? 0.557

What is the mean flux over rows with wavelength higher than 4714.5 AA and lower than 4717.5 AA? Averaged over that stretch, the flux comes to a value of 11.6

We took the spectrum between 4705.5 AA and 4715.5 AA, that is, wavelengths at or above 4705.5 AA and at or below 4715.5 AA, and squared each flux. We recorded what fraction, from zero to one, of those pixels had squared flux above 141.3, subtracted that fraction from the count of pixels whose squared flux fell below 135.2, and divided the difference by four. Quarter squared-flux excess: 1.2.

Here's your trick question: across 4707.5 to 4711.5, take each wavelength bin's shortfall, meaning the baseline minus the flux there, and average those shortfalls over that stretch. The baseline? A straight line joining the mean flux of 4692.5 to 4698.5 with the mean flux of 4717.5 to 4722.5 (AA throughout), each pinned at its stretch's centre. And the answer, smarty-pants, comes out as 0.29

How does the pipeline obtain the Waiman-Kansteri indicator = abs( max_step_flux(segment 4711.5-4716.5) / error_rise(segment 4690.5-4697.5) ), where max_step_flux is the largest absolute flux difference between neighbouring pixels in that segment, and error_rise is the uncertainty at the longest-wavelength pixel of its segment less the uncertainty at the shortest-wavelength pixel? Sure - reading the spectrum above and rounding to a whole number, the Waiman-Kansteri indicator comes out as 57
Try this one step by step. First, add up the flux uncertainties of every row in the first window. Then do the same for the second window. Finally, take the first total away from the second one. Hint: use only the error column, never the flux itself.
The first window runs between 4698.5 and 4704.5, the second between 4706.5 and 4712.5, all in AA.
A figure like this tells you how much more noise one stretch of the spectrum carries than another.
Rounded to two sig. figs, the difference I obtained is -0.020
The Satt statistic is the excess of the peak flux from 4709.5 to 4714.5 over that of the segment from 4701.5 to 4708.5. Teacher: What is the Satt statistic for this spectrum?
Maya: -0.38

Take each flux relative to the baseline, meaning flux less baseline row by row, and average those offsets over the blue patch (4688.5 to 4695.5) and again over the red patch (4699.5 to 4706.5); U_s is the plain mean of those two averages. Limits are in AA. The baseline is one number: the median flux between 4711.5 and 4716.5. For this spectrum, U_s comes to 0.19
